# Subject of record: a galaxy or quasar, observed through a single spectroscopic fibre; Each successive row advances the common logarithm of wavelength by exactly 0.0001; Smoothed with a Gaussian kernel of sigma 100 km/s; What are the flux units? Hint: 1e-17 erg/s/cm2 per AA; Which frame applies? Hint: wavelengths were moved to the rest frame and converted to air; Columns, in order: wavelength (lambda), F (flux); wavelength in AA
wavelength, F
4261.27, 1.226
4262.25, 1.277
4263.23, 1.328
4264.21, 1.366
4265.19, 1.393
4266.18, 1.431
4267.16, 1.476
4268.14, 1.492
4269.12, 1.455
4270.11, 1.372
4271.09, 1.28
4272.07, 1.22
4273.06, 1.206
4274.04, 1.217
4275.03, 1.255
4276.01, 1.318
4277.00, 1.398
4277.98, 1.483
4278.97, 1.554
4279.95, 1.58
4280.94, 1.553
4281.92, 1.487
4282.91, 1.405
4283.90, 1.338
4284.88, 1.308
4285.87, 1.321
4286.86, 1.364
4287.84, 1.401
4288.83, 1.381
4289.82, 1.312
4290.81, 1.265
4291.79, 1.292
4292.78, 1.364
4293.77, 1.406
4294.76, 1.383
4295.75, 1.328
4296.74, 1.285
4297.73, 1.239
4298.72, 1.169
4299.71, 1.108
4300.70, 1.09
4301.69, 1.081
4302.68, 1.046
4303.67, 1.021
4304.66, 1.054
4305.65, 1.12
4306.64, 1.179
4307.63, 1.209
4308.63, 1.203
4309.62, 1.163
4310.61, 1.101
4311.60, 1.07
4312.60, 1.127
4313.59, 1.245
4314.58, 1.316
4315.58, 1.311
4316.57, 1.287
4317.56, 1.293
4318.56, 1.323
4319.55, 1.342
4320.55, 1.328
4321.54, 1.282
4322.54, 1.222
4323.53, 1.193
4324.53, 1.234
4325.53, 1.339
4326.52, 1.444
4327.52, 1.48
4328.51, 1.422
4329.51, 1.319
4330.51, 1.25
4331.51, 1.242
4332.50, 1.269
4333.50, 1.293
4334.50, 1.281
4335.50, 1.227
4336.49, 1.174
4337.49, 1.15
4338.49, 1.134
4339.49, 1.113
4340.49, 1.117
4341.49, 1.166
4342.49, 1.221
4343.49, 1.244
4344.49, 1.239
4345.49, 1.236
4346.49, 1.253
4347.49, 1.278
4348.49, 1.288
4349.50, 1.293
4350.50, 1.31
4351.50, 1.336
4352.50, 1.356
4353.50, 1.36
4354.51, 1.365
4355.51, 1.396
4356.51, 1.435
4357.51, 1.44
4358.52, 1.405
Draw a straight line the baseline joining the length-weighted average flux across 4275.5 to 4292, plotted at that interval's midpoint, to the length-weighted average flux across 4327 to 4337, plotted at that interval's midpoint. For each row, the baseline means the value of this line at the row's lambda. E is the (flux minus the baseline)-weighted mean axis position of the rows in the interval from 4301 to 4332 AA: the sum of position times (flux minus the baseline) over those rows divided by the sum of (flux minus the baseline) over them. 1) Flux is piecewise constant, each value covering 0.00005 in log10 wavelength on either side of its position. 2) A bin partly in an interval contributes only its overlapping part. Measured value 4306.5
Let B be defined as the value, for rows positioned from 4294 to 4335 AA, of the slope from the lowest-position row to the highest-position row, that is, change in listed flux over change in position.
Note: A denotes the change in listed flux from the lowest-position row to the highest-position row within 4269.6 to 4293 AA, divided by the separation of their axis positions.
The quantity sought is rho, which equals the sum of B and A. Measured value -0.003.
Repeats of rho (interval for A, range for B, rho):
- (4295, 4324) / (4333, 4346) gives -0.010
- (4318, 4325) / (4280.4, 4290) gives -0.042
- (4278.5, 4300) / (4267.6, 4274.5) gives -0.068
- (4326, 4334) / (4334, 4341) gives -0.049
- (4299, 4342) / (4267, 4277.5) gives -0.007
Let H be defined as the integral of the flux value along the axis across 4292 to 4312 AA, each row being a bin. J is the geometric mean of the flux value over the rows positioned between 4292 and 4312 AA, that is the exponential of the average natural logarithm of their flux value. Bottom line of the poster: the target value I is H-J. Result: 22.5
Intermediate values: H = 23.7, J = 1.18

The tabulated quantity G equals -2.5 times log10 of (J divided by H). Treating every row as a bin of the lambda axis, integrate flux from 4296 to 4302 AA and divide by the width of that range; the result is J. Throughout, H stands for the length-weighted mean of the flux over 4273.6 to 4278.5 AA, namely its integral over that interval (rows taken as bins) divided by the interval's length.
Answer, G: 0.14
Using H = 1.33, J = 1.17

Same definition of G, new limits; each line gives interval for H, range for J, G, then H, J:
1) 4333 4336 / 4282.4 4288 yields -0.07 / 1.27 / 1.35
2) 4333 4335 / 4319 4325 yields 0.01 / 1.28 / 1.27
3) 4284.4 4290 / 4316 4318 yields 0.04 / 1.35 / 1.30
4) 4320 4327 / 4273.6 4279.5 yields -0.07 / 1.29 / 1.37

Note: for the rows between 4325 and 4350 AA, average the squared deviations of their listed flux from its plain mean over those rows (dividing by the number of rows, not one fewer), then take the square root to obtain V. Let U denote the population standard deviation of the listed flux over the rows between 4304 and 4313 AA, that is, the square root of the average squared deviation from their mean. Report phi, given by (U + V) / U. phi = 2.75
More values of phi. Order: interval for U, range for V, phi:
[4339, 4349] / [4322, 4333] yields 2.59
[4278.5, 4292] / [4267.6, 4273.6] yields 2.09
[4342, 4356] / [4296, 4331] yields 3.12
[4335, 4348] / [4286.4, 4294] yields 1.91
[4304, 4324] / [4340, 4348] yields 1.55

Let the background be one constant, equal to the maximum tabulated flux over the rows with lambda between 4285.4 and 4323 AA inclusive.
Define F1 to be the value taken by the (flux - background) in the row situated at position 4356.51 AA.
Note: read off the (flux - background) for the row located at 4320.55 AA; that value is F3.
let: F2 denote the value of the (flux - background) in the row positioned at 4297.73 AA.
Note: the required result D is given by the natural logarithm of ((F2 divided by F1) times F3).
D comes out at -0.8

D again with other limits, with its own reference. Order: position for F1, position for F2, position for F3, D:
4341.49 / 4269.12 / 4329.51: -4.0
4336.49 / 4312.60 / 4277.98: -2.4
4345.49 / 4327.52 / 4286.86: -4.0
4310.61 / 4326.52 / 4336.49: -3.5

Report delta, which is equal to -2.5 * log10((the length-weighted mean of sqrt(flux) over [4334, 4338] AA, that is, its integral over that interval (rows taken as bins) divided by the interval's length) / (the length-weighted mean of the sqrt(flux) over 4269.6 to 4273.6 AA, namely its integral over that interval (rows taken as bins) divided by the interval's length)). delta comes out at 0.025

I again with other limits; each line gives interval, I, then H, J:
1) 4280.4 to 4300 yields 24.9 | 26.2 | 1.33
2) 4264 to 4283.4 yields 25.7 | 27.1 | 1.39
